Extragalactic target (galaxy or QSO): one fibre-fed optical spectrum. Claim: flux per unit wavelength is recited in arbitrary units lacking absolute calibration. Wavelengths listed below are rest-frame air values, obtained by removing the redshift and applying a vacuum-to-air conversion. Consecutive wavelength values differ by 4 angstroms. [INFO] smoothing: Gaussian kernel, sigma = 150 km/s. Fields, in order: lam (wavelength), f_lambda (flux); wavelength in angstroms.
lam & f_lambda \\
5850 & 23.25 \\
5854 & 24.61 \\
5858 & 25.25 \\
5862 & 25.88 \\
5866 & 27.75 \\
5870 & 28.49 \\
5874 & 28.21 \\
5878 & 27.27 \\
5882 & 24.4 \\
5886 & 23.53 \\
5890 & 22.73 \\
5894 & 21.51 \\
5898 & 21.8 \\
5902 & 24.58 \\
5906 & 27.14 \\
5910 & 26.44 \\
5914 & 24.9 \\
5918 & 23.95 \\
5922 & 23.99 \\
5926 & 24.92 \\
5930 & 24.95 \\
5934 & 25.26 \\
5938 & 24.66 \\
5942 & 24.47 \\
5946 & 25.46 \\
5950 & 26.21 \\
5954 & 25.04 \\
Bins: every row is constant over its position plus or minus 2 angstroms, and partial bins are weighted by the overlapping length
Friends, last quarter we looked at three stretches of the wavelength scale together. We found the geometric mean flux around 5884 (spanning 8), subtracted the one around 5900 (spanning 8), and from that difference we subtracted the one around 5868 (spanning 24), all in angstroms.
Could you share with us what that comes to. -26.3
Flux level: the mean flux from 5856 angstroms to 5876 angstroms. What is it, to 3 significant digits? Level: 27.1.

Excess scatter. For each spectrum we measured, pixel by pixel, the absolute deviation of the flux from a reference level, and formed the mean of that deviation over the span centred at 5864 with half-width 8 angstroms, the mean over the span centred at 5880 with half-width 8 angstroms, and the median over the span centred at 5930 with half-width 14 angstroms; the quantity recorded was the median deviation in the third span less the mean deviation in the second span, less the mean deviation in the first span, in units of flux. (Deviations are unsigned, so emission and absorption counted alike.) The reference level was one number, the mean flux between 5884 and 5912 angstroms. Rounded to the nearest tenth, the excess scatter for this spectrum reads -4.3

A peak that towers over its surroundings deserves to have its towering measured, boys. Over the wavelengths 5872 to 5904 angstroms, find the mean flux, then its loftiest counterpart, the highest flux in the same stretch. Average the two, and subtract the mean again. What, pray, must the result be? 2.0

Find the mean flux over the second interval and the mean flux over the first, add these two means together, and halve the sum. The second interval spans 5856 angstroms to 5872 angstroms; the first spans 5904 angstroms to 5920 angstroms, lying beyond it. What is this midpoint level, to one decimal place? 26.2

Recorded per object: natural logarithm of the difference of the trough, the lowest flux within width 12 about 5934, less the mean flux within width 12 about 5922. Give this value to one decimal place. -1.0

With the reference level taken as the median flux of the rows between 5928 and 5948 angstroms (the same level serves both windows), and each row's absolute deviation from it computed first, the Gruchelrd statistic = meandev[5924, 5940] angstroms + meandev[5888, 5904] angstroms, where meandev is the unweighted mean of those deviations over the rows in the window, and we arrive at 2.5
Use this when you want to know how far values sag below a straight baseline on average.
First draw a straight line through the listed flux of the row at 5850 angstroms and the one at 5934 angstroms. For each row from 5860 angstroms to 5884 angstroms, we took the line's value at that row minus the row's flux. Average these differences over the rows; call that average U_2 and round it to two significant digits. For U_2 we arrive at -3.2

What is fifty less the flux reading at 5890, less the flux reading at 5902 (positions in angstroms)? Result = 2.7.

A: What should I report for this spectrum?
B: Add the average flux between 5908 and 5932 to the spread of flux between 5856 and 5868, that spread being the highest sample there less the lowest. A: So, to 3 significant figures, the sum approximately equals 27.4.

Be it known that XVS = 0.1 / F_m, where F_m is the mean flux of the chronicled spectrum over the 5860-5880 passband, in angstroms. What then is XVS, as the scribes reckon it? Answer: 0.0036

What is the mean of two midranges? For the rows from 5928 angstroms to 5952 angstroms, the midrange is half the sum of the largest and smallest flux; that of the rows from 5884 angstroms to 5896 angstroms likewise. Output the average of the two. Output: 23.9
